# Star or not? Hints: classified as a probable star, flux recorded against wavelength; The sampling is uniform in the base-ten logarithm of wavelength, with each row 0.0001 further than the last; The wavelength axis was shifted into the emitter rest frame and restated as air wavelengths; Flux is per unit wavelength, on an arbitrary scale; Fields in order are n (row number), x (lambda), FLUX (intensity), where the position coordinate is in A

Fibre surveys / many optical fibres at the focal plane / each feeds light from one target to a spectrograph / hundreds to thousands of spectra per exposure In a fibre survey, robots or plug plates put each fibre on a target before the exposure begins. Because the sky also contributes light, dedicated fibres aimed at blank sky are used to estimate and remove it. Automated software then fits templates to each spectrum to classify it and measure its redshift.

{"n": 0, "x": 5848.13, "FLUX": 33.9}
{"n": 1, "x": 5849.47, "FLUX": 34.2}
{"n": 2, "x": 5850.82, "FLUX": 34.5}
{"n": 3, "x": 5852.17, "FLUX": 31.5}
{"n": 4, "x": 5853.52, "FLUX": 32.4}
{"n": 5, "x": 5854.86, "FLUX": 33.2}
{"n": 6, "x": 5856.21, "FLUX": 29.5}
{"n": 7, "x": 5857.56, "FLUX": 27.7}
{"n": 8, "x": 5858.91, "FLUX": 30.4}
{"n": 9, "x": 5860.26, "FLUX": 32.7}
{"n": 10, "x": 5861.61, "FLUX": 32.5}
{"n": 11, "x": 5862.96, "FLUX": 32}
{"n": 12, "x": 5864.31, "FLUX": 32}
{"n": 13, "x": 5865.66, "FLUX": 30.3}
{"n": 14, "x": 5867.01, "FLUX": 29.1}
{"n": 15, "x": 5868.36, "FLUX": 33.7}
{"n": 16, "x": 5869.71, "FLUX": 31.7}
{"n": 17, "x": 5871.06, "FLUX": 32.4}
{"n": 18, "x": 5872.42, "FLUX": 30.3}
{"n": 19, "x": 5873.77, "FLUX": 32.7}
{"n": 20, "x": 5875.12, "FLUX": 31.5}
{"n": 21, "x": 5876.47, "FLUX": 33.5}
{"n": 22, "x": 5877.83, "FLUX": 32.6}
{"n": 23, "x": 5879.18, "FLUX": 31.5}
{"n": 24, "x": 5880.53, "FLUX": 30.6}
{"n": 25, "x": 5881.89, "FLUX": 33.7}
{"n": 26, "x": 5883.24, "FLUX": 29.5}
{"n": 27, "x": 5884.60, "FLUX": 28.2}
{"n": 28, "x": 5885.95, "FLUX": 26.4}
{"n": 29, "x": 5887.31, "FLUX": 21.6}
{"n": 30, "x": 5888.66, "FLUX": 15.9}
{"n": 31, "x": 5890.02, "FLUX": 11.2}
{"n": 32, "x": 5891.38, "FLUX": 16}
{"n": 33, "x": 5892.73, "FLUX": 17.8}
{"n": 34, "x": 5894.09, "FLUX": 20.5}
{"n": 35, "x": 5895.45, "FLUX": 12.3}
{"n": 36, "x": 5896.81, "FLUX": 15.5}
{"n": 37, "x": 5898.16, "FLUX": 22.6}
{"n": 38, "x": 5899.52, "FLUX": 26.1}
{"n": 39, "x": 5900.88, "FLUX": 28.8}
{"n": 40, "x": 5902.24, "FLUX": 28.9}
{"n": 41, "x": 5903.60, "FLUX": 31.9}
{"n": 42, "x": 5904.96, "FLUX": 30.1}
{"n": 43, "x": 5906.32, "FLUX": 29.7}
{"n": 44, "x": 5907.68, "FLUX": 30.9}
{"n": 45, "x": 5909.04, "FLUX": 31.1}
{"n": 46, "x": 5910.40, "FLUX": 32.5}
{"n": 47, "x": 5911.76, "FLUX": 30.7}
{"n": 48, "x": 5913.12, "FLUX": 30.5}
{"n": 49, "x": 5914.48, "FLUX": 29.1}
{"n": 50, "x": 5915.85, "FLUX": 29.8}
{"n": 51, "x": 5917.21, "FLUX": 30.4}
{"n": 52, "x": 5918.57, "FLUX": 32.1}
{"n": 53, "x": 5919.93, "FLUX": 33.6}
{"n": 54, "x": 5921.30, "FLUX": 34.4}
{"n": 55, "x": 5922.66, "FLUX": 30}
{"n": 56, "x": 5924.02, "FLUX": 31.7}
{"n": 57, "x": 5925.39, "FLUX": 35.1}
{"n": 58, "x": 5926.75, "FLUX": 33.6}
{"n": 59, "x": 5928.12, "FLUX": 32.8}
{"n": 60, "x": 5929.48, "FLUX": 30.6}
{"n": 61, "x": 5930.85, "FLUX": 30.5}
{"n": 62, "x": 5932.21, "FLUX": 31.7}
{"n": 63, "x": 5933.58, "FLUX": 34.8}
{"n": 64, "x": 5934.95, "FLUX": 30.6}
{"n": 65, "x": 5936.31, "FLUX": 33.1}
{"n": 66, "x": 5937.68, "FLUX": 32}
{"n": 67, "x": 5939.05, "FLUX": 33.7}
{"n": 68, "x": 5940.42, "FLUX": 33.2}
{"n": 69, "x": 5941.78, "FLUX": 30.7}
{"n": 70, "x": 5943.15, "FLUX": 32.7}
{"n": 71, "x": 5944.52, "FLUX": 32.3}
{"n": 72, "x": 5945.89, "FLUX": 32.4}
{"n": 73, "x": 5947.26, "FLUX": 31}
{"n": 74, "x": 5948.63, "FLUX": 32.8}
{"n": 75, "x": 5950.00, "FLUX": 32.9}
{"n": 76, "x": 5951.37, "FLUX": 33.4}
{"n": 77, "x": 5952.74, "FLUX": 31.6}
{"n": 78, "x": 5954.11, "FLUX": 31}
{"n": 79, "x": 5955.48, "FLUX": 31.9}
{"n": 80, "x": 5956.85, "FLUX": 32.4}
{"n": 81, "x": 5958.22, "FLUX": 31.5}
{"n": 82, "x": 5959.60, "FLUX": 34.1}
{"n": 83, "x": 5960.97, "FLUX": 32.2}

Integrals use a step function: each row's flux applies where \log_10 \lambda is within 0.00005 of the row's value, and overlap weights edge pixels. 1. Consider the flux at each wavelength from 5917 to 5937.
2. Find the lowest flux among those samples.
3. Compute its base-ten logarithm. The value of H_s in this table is 1.48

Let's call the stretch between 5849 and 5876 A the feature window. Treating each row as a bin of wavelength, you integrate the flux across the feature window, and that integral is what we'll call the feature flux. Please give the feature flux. 856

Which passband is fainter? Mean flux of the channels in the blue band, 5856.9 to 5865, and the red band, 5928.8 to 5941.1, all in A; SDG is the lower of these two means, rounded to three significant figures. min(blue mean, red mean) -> 31.2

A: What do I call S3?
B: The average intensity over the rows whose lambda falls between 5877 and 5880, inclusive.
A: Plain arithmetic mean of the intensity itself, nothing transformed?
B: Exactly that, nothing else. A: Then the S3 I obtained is 32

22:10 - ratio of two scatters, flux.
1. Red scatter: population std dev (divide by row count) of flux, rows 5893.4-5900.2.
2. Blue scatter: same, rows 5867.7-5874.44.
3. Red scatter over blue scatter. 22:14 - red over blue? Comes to 4.4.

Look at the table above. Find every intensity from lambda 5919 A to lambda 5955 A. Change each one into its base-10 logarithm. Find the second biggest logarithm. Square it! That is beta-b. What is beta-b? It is 2.38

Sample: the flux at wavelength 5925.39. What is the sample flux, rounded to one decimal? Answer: 35.1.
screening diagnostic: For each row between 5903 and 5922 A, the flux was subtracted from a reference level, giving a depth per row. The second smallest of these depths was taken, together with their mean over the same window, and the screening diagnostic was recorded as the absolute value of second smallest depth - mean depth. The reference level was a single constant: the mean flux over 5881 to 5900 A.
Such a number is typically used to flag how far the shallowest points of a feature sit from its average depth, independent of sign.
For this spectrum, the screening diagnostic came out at 2.4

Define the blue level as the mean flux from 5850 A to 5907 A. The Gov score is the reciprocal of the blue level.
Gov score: 0.0357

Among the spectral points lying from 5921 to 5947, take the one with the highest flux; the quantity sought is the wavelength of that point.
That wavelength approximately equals 5925.39 A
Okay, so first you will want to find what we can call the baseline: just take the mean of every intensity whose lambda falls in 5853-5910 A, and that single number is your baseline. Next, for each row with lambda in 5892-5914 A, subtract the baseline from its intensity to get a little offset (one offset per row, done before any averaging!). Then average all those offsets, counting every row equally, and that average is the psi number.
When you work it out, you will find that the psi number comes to -1.6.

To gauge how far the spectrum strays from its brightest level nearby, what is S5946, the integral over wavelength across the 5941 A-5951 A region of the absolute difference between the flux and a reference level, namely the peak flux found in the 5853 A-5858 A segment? 10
